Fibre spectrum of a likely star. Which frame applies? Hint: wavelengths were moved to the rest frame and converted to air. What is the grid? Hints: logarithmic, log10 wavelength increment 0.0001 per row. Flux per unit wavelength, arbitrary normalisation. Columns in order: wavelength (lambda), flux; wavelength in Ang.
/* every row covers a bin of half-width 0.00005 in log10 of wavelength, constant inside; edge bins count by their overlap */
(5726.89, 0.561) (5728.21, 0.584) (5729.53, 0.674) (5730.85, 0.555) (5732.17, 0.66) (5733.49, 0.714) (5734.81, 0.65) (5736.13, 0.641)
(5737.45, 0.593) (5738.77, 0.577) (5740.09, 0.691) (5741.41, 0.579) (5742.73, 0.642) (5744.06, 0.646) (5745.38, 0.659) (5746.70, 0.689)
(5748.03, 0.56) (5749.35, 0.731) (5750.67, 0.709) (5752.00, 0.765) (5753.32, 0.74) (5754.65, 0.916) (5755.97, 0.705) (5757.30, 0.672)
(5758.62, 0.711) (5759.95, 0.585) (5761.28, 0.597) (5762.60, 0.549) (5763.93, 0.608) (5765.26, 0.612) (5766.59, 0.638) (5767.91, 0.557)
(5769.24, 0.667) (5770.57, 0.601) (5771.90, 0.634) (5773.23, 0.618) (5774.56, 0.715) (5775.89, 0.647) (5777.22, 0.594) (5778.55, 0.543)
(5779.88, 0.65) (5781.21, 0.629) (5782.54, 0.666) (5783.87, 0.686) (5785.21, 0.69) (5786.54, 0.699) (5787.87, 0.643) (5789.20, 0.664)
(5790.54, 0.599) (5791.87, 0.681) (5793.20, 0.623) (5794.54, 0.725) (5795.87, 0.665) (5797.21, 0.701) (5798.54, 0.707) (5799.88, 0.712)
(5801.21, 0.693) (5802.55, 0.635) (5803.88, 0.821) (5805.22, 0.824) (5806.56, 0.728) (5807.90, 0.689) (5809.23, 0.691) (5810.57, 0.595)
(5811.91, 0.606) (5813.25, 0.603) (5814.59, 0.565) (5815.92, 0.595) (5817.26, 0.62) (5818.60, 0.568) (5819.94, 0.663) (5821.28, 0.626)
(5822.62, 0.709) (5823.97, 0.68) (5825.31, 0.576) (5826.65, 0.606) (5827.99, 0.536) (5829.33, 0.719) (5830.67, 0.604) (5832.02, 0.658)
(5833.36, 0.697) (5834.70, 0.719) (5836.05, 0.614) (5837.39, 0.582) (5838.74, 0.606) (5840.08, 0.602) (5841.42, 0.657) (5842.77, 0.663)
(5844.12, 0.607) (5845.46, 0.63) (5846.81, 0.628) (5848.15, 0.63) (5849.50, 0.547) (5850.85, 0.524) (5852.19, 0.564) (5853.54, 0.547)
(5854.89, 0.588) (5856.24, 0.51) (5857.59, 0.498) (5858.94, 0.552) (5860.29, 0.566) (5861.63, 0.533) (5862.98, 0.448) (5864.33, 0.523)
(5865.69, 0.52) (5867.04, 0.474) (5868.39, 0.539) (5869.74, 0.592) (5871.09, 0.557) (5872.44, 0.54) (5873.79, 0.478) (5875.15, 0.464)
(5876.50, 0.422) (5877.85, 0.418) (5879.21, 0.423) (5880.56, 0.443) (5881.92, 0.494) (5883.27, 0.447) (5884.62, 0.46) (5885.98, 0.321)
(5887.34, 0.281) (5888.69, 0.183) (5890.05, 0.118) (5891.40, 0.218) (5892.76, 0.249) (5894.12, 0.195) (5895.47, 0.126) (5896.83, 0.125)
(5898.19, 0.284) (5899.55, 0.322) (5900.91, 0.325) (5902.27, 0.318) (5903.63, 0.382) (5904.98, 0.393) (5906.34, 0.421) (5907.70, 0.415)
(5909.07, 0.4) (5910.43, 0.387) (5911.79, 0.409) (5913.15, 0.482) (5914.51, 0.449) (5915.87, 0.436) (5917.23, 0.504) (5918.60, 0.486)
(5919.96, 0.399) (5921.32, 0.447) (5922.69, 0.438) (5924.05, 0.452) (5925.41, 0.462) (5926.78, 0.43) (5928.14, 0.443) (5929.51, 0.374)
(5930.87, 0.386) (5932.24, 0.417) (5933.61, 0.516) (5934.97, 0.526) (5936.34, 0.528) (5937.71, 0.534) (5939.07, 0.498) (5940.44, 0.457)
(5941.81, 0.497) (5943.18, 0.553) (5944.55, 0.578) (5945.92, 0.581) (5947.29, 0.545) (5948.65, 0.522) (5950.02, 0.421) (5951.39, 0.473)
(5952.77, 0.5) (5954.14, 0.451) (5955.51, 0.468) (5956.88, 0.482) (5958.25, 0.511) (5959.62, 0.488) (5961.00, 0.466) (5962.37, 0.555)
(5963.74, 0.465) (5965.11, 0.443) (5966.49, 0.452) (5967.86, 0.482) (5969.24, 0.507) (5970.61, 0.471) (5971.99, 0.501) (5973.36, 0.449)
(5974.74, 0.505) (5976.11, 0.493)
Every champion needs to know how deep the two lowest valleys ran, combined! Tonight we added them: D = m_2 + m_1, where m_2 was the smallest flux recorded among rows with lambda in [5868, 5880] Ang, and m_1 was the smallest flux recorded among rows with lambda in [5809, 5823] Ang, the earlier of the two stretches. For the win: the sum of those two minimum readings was 0.98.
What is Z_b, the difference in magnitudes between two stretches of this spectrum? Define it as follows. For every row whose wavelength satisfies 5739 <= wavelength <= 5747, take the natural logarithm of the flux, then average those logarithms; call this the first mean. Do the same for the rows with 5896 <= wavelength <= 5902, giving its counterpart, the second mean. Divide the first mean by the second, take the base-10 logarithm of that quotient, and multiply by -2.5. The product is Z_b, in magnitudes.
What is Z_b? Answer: 1.3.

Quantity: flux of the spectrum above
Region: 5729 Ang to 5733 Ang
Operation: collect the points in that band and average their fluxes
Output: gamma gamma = 0.63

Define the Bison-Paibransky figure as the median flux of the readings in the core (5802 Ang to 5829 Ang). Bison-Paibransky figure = 0.623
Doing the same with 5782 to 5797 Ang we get 0.666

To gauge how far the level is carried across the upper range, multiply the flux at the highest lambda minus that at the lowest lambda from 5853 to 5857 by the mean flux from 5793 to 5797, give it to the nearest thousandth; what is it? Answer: -0.025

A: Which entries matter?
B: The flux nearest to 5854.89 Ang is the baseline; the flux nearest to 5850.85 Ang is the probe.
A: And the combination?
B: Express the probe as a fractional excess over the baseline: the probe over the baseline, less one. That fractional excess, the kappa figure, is -0.11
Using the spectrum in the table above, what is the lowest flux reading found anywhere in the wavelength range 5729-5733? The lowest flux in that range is 0.555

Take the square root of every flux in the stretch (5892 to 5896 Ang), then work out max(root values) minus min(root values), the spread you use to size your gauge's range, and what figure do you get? 0.144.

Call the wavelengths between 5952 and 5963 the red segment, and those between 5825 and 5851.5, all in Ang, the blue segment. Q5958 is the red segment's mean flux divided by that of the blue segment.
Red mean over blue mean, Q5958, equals 0.79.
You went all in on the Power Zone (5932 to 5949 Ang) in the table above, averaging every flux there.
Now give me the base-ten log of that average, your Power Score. -0.28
